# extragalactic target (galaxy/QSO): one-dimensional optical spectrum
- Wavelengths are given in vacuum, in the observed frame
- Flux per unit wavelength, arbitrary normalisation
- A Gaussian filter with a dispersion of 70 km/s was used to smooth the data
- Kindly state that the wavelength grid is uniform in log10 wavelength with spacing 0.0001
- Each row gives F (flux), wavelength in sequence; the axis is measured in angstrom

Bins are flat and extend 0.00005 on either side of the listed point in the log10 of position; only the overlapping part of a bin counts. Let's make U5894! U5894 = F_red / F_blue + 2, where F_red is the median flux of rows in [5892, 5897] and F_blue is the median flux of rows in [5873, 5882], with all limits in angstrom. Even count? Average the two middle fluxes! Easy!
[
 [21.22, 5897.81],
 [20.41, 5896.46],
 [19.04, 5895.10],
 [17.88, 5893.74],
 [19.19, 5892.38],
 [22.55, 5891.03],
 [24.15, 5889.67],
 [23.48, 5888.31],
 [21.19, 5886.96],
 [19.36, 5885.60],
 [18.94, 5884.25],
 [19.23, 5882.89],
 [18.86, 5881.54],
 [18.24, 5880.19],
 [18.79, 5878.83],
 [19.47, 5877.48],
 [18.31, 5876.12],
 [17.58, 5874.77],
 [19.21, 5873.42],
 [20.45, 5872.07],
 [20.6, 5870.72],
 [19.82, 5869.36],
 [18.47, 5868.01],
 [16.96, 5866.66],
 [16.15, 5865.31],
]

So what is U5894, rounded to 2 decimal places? 3.02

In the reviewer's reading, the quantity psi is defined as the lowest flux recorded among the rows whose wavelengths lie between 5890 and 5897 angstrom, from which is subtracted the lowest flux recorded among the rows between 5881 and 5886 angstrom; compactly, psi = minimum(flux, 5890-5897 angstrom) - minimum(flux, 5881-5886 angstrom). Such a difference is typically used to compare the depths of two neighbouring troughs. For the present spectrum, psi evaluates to -1.0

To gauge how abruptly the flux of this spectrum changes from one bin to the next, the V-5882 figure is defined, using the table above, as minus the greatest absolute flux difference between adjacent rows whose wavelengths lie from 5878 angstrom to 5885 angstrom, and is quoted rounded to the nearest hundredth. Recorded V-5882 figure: -0.62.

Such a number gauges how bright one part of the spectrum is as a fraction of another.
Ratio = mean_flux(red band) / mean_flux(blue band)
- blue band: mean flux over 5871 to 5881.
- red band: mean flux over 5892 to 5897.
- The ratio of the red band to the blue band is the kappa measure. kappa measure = 1.01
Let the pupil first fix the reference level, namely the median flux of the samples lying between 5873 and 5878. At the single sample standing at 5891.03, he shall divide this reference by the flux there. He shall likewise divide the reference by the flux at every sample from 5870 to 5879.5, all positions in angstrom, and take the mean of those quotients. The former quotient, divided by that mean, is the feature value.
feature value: 0.85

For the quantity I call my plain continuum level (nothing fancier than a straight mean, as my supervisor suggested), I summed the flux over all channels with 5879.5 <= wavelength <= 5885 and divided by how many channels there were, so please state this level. 18.8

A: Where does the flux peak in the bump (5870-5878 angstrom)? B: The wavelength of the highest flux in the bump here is 5870.72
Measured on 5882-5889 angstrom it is 5888.31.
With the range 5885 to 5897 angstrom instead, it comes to 5889.67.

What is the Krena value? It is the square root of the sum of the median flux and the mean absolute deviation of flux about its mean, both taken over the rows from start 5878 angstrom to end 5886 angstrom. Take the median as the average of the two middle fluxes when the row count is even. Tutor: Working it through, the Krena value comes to 4.38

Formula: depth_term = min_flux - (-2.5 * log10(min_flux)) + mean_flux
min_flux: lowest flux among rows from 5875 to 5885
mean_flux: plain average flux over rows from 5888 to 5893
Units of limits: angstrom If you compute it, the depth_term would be 43.7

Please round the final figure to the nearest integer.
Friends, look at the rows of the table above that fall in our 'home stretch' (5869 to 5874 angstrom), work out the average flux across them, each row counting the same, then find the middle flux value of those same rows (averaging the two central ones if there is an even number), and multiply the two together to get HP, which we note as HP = 403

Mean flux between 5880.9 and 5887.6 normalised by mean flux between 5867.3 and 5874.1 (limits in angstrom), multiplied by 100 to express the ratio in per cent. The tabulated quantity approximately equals 99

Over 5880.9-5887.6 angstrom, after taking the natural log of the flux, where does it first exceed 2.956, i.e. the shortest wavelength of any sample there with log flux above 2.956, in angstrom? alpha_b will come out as 5882.89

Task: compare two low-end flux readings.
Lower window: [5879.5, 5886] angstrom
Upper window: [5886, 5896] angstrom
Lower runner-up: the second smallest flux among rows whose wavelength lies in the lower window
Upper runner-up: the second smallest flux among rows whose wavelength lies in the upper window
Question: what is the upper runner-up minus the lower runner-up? 0.2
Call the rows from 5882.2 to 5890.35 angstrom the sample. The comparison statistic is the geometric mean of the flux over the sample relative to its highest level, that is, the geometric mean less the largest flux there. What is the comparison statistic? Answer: -3.2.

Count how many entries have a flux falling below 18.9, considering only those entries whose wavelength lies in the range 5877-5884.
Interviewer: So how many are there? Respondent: 3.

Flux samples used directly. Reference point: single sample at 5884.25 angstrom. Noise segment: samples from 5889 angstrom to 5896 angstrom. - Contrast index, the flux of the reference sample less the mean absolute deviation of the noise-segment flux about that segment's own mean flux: 16.71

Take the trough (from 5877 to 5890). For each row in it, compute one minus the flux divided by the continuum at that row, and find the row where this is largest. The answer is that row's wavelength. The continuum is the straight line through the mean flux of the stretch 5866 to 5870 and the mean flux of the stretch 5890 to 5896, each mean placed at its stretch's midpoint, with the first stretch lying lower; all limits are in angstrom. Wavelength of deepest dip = 5880.19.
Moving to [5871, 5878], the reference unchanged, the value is 5874.77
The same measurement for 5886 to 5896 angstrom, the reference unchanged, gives 5893.74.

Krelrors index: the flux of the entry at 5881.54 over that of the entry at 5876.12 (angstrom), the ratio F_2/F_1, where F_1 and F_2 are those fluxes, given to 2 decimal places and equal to 1.03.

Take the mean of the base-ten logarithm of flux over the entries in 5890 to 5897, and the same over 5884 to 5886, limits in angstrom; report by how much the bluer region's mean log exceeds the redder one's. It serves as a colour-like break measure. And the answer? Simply -0.013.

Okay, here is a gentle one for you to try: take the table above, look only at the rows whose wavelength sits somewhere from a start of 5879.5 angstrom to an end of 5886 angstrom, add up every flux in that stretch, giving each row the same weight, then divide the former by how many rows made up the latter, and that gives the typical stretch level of 18.9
